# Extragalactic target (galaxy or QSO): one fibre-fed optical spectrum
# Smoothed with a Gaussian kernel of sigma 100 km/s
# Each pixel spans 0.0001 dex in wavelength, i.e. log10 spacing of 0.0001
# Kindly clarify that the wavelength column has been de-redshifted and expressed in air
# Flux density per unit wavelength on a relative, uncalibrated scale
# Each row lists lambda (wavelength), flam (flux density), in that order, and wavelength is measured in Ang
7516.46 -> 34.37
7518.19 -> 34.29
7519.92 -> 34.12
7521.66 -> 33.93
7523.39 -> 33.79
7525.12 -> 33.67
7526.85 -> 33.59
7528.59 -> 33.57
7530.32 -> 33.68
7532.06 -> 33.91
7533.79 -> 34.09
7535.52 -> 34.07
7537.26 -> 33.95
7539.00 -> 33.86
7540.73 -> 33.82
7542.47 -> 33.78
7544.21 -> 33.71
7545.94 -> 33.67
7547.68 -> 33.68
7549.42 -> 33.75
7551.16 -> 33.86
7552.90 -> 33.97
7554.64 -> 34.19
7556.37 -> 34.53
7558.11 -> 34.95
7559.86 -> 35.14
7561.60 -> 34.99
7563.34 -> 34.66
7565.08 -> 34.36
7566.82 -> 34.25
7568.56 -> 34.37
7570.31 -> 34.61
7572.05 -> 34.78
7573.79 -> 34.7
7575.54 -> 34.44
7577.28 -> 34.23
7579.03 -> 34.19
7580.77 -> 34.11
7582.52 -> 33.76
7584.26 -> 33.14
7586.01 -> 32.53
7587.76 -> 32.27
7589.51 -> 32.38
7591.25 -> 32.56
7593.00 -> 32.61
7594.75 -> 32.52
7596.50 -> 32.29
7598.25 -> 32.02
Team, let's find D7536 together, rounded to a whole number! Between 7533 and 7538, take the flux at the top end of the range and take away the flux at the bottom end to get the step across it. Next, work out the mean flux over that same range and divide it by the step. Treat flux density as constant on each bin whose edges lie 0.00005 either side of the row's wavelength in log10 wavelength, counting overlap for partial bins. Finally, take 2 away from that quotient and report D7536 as -245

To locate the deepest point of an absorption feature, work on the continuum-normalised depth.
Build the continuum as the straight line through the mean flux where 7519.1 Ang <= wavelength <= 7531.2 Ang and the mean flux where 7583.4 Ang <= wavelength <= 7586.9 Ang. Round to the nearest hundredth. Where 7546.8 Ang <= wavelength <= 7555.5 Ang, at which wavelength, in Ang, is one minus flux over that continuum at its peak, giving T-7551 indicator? 7547.68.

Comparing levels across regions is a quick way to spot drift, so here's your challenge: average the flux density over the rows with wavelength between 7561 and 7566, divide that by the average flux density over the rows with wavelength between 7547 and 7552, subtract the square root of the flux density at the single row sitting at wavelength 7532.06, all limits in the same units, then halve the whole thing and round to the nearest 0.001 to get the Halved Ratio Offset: -2.398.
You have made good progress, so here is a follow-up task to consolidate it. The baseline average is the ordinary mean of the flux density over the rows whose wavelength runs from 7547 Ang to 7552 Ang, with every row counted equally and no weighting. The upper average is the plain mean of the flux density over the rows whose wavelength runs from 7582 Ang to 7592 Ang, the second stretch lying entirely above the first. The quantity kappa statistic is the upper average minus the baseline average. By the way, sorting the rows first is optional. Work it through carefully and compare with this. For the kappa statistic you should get -1.0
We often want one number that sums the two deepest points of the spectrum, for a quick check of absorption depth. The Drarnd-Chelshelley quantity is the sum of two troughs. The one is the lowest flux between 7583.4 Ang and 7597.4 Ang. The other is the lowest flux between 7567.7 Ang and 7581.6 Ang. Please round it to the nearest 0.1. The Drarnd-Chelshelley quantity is 66.4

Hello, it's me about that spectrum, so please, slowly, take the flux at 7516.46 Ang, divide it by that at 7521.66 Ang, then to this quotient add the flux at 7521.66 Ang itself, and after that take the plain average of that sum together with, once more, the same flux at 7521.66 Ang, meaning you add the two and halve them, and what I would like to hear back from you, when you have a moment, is 34.44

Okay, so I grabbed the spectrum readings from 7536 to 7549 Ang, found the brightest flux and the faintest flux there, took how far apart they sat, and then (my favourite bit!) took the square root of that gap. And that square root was 0.53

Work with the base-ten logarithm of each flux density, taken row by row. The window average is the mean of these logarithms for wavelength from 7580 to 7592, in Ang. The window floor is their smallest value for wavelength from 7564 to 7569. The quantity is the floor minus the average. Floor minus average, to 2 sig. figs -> 0.017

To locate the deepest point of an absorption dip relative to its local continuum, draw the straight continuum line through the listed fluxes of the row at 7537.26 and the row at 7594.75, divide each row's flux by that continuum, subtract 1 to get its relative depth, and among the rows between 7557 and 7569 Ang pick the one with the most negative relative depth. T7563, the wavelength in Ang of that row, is 7566.82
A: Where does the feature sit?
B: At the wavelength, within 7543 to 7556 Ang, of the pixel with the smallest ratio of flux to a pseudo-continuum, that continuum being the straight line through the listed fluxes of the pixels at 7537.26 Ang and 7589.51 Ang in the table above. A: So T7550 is 7544.21 Ang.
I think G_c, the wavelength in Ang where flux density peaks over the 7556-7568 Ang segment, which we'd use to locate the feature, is 7559.86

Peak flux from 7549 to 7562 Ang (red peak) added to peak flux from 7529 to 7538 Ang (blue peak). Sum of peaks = 69.2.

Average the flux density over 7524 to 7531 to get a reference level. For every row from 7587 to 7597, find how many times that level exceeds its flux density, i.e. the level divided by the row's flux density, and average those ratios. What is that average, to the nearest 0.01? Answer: 1.04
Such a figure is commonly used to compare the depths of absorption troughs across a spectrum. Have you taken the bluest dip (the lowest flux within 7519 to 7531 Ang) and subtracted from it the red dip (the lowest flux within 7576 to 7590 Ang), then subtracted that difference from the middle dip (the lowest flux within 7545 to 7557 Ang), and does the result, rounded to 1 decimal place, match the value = 32.4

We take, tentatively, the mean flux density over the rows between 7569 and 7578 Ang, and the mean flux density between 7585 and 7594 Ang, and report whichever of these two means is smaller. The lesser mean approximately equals 32.5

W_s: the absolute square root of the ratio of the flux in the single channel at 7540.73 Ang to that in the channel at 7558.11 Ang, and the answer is 0.98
